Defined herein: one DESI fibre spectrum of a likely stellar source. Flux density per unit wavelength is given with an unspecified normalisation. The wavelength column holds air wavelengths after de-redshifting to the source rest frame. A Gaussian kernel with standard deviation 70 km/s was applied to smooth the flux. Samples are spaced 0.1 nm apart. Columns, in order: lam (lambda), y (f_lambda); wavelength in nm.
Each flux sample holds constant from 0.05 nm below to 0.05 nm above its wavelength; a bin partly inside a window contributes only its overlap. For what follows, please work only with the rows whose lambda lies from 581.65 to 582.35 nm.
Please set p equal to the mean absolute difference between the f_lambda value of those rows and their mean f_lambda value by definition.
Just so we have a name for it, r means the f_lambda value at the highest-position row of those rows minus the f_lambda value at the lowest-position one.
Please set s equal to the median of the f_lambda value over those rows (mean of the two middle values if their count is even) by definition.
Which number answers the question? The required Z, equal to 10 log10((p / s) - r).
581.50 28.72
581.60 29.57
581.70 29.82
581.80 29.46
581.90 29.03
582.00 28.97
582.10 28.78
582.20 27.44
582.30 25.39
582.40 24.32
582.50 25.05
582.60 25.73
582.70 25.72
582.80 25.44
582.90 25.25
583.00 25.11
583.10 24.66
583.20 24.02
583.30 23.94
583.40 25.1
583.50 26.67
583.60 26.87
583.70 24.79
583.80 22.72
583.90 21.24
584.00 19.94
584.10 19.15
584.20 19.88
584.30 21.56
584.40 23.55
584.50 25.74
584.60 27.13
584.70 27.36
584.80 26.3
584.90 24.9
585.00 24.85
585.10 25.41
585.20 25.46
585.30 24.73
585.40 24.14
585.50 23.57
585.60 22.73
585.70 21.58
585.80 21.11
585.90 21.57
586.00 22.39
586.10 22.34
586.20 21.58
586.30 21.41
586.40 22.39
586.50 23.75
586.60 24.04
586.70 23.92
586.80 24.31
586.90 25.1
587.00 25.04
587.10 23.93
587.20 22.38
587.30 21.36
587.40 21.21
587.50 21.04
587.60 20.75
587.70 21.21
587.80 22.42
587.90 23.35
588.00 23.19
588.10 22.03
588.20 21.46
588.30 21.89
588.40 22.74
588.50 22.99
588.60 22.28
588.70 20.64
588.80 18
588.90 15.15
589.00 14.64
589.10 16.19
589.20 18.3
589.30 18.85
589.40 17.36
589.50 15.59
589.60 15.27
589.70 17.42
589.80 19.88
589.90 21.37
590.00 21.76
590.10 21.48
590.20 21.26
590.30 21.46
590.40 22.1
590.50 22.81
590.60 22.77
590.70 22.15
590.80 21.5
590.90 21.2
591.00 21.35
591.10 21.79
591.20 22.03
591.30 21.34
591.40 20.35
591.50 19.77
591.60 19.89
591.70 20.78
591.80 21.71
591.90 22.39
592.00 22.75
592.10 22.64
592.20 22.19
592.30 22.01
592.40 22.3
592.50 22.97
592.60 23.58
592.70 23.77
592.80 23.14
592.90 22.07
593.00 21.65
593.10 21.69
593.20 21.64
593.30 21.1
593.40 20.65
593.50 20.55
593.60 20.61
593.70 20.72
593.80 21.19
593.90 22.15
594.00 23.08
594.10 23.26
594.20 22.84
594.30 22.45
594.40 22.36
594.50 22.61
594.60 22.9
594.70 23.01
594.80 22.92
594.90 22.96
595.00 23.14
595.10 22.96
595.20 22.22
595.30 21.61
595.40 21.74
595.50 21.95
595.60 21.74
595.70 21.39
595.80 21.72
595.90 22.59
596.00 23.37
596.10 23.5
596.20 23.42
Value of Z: 6.5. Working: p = 1.1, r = -4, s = 29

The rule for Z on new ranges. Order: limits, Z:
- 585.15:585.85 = 6.4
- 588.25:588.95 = 8.4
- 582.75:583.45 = -4.4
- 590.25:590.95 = -5.5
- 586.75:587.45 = 5.0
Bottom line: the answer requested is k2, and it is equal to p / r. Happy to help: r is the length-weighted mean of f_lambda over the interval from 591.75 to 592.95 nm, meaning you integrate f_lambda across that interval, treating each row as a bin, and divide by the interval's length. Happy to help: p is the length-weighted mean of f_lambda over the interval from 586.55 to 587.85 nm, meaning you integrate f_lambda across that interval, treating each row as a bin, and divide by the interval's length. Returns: 1.01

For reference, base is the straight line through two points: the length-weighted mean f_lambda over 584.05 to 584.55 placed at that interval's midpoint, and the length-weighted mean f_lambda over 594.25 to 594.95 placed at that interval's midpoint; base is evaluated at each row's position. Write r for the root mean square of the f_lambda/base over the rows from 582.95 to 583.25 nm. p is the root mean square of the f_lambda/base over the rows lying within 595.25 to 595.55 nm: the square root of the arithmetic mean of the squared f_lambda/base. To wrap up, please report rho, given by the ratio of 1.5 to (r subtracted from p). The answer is -9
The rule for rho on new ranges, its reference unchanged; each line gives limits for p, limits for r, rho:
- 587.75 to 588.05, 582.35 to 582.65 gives -13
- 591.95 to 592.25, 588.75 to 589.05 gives 5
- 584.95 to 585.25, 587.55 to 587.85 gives 8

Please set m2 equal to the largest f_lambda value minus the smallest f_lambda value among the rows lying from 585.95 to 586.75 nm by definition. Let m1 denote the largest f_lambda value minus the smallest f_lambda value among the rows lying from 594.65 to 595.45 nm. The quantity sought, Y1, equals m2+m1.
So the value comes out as 4.2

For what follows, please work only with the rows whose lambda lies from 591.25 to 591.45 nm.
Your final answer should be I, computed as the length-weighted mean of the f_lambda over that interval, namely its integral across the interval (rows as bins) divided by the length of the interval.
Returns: 20.8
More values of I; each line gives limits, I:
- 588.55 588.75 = 21.5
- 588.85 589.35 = 16.6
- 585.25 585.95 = 22.8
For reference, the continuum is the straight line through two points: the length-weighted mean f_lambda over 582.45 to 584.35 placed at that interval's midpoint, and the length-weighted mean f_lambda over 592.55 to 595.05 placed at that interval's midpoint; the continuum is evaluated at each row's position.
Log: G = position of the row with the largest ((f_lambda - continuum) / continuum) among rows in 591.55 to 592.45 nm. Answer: 592.00 nm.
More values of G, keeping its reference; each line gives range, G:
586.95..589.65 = 587.00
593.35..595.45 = 595.00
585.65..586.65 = 586.60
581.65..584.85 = 581.70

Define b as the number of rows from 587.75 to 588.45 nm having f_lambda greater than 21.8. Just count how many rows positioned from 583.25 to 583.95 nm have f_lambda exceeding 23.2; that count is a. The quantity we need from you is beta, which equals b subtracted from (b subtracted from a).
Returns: -7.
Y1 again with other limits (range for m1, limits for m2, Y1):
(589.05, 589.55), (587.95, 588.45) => 5.0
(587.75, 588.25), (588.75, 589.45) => 6.1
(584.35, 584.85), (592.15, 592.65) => 5.4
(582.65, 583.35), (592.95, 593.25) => 1.8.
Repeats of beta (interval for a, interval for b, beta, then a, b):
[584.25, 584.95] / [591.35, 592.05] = 2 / 6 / 2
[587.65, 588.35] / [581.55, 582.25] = -13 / 1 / 7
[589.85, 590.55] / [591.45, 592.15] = -6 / 0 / 3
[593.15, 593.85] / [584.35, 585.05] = -14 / 0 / 7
